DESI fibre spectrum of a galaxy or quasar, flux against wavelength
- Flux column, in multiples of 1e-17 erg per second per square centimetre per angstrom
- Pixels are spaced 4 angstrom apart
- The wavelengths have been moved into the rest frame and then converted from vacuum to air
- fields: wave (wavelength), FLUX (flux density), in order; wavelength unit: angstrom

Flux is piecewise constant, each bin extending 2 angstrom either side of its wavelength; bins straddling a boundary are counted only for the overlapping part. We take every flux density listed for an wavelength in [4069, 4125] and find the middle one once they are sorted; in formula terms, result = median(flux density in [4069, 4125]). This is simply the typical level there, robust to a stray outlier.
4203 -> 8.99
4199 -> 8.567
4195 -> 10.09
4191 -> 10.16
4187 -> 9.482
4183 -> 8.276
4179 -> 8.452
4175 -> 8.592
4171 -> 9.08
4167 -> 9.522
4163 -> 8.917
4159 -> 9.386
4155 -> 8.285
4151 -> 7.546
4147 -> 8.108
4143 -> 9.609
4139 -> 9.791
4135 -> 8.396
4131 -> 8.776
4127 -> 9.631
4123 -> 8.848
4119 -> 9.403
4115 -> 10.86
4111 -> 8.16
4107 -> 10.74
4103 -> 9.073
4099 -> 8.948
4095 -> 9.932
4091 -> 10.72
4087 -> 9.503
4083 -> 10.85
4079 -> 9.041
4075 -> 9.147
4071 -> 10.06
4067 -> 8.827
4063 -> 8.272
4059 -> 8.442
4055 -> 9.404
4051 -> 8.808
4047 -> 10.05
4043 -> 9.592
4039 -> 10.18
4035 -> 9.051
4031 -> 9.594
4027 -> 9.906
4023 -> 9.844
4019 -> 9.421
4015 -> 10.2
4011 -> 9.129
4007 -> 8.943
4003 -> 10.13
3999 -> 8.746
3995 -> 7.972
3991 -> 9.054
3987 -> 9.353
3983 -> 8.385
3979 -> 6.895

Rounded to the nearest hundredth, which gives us 9.45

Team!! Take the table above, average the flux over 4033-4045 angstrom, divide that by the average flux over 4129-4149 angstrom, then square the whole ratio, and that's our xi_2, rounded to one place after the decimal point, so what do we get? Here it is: 1.2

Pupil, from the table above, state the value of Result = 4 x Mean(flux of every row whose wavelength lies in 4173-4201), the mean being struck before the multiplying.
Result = 36.4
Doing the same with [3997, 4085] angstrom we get 37.8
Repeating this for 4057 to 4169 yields 37.0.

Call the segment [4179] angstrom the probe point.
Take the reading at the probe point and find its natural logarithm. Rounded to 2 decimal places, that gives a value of 2.13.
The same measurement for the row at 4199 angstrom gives 2.15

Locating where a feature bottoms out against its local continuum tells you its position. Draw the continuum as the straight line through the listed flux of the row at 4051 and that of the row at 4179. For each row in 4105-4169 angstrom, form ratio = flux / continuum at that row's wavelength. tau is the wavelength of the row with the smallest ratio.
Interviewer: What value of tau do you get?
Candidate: 4151 angstrom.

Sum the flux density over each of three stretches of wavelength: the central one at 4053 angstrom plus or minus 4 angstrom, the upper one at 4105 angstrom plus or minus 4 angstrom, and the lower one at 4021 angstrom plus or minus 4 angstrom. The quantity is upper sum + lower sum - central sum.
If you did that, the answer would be 20.9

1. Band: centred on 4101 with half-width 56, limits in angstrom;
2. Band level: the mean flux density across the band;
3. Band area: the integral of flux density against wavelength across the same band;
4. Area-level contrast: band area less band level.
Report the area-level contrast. 1028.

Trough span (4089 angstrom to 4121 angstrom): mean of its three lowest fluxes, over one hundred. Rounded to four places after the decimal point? 0.0873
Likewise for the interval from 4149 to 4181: 0.0809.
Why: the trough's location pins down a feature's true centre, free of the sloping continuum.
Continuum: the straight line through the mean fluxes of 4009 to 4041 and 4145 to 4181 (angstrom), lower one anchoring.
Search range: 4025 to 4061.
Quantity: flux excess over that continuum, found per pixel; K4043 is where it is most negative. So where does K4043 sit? 4059 angstrom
